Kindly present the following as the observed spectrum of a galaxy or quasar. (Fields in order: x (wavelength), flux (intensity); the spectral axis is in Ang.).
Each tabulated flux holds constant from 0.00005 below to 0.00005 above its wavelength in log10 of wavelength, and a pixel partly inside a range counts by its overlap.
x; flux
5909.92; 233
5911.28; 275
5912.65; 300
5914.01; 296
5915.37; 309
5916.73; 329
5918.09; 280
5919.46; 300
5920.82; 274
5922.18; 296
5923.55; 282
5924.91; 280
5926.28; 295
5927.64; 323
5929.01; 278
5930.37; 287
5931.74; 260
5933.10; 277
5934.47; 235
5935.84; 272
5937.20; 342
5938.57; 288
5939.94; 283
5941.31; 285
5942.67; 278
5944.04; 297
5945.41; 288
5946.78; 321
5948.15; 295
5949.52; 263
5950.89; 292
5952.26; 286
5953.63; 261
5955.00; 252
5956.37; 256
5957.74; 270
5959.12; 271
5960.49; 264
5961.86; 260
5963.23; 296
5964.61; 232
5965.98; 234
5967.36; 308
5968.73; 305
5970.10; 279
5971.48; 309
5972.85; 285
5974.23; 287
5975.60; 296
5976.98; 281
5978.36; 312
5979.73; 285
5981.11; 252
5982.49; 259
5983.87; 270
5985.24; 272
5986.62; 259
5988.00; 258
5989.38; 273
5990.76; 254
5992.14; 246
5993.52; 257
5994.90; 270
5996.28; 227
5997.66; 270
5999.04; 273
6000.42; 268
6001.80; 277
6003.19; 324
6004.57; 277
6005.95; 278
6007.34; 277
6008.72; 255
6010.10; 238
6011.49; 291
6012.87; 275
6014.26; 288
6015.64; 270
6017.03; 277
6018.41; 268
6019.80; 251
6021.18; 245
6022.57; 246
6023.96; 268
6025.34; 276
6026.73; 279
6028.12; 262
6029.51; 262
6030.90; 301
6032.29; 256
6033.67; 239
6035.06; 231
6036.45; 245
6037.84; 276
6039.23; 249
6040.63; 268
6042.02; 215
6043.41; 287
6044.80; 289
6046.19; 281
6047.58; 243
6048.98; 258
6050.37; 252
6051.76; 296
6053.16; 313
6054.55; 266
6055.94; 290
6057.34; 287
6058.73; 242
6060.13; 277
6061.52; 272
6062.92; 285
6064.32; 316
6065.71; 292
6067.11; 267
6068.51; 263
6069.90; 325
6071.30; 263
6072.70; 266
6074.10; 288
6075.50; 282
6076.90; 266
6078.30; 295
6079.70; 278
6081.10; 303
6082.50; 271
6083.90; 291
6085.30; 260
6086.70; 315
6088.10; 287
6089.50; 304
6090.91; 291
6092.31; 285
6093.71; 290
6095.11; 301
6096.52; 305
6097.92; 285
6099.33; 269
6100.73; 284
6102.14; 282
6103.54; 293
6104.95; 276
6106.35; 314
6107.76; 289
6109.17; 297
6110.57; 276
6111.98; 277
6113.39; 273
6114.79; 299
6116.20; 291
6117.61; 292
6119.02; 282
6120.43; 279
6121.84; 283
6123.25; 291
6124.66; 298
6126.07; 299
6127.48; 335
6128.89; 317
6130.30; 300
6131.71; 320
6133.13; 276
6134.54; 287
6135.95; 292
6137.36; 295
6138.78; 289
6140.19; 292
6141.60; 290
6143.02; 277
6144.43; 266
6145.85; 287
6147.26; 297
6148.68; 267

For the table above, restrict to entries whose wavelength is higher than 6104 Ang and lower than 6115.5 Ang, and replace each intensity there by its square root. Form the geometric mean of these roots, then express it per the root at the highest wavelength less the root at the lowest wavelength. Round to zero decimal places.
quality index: 25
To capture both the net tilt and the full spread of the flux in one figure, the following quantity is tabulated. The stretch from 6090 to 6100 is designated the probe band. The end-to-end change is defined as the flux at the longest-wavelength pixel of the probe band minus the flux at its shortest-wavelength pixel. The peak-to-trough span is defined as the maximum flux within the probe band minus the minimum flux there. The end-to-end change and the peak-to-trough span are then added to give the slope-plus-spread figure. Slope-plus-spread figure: 14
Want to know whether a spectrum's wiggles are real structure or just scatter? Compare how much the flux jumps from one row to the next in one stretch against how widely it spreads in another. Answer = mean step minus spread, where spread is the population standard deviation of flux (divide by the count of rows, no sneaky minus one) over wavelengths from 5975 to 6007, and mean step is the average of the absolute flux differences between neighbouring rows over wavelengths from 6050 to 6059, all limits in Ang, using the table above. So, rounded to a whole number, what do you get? 10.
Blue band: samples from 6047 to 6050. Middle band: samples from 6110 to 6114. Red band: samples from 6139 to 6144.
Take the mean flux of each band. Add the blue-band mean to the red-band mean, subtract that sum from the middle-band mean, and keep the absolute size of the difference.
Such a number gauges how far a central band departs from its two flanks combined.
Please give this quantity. 261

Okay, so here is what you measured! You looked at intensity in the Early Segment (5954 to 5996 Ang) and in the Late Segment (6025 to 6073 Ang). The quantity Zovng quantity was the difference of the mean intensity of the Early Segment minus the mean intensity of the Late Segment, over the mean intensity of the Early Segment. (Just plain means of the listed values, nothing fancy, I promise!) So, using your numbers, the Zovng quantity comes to 0.00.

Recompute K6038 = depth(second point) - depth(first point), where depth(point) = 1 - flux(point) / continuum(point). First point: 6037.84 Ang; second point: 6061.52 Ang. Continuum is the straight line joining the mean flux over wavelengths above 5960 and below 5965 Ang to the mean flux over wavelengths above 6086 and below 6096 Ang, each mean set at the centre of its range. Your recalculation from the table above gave 0.03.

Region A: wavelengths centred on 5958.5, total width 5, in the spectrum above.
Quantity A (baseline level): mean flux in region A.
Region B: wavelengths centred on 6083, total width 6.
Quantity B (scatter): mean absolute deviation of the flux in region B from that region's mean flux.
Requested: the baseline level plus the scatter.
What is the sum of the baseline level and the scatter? 281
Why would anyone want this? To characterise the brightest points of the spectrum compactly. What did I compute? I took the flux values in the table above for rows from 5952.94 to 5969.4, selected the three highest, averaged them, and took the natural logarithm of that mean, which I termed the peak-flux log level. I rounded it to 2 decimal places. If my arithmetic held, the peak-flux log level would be 5.71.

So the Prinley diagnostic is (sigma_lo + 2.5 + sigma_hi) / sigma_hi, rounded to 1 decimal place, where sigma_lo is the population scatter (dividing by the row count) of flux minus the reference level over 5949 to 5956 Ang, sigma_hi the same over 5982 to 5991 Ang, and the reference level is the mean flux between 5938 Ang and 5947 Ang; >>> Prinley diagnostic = 3.5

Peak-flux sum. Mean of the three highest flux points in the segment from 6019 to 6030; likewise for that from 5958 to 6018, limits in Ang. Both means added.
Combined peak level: 589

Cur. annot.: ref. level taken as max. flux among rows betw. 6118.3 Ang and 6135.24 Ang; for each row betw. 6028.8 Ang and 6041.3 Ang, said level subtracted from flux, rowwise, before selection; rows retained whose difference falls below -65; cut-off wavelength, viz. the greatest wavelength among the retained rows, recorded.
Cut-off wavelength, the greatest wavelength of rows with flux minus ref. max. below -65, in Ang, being 6040.63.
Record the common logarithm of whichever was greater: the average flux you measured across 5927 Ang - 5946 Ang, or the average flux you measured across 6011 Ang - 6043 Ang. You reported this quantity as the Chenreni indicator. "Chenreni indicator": 2.455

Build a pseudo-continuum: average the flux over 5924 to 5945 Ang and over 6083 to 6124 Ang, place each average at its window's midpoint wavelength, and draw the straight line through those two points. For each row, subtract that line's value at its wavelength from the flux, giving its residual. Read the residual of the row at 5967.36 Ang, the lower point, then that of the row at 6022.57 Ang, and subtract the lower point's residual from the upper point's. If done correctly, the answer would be -63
